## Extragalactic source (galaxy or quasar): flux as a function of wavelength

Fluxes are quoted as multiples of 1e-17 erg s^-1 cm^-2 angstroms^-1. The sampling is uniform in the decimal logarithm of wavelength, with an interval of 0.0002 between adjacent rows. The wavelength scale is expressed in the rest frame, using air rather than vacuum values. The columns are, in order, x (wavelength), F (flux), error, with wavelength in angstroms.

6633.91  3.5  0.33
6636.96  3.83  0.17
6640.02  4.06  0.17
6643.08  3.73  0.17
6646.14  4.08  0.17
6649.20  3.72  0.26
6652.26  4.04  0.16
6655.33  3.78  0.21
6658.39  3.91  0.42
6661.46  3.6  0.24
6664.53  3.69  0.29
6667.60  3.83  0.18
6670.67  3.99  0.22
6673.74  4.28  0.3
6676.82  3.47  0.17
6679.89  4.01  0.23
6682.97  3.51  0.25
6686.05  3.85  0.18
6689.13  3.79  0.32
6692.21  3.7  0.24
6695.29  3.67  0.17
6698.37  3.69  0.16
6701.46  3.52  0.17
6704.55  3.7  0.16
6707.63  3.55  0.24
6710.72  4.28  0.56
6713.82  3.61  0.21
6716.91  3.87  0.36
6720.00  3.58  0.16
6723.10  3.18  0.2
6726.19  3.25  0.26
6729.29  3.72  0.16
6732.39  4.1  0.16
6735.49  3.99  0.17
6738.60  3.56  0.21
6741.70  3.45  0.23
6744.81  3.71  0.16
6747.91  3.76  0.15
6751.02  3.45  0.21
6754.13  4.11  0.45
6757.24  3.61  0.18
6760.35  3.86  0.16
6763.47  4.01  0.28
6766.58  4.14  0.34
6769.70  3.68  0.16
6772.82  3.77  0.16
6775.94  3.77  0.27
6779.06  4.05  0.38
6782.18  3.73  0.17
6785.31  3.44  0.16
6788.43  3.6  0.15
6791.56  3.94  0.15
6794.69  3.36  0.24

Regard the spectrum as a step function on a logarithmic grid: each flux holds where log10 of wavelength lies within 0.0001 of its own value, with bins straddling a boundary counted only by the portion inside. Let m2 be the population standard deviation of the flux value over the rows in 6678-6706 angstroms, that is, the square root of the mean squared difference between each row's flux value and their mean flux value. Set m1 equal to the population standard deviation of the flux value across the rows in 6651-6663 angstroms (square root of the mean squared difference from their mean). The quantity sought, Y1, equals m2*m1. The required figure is 0.024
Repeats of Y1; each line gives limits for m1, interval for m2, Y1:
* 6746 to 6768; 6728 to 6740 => 0.051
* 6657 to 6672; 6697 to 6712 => 0.039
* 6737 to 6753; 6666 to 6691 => 0.032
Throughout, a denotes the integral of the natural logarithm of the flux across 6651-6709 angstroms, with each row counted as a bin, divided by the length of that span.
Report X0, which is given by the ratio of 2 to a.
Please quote 1.510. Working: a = 1.325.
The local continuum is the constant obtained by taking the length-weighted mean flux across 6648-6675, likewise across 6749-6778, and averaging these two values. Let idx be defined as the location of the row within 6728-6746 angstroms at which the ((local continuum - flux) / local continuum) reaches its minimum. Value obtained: 6732.39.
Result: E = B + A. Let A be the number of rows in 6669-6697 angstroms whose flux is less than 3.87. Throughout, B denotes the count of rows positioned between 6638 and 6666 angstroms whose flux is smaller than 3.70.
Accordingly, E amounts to 8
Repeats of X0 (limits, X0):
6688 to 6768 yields 1.524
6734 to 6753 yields 1.543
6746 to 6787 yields 1.501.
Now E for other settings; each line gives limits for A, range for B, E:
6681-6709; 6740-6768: 12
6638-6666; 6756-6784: 7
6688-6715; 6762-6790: 11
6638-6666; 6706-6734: 10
